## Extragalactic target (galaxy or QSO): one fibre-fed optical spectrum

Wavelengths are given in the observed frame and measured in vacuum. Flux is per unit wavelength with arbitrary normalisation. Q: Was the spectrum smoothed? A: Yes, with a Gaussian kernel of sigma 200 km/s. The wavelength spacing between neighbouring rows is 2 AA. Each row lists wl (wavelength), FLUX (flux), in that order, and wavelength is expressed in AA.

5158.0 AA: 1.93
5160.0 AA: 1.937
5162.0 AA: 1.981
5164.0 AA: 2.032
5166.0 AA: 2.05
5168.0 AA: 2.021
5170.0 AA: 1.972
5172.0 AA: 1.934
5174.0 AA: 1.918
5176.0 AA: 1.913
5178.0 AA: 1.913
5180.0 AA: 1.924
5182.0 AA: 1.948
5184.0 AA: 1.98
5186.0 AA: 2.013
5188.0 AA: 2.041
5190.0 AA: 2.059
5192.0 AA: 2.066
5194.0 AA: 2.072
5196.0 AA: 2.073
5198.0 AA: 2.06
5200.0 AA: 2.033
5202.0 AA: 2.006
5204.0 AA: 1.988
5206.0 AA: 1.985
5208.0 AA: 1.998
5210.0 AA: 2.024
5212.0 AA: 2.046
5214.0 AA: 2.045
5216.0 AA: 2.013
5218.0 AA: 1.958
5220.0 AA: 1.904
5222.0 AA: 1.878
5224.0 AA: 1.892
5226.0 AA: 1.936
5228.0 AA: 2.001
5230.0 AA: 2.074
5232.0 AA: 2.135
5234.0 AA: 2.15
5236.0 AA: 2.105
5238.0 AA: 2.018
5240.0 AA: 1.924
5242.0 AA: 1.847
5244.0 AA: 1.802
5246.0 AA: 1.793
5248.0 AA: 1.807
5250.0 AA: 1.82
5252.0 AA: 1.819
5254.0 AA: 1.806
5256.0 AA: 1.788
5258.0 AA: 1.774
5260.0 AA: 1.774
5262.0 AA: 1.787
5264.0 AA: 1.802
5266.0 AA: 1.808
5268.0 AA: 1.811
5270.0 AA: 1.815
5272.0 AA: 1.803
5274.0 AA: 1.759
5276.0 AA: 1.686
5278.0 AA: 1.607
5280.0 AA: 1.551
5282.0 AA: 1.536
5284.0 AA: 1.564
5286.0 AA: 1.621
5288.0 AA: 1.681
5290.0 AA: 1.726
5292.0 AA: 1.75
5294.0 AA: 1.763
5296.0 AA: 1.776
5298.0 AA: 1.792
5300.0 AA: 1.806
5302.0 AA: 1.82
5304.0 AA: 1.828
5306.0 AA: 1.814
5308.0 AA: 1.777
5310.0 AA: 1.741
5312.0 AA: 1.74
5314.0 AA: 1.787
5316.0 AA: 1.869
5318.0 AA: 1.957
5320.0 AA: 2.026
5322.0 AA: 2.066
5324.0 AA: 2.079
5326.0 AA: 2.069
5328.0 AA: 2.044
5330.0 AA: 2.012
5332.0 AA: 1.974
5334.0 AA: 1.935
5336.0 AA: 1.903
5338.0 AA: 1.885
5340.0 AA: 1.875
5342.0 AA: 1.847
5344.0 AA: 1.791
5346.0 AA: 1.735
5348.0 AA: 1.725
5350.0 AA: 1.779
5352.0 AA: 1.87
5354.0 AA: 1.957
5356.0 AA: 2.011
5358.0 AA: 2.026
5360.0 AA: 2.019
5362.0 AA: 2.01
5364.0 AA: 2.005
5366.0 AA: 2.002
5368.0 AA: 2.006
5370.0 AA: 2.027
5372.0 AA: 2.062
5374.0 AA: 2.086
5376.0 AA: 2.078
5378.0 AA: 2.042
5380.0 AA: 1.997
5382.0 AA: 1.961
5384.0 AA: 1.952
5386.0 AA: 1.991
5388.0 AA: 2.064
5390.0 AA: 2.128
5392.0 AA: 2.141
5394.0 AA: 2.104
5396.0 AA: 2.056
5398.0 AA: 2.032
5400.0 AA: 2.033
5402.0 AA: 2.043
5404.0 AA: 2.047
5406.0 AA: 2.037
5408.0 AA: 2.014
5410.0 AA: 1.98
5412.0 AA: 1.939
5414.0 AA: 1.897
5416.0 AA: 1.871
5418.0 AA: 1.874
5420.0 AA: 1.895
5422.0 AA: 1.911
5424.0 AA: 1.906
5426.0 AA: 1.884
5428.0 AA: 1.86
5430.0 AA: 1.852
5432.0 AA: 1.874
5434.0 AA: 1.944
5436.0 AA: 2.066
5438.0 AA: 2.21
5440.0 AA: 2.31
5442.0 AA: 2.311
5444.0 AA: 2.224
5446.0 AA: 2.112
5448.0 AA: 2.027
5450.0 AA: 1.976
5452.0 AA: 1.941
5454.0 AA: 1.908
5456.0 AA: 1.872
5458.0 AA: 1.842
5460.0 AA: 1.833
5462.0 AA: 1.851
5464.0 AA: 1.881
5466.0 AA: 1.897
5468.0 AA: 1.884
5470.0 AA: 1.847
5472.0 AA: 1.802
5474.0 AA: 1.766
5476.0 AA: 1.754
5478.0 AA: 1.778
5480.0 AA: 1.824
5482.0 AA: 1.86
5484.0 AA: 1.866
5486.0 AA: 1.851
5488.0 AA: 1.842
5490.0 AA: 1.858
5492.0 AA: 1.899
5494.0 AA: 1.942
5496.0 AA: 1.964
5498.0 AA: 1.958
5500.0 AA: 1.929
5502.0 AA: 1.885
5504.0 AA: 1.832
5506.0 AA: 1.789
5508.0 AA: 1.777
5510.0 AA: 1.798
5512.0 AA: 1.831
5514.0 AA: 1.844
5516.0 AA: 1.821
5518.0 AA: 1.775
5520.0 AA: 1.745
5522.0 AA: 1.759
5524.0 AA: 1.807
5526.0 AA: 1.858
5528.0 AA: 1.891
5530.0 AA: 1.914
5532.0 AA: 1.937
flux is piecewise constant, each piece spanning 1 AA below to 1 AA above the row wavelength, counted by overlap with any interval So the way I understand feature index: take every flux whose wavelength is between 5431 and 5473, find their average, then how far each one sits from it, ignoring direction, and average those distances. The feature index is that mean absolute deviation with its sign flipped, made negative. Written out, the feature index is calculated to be -0.13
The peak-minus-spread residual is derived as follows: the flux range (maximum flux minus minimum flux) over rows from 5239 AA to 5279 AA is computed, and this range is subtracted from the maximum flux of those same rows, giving 1.61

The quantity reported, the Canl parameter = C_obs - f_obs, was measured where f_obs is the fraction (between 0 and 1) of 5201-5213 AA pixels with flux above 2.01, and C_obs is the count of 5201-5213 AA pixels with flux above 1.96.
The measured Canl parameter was 6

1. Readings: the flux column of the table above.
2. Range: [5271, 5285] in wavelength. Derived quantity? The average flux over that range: 1.64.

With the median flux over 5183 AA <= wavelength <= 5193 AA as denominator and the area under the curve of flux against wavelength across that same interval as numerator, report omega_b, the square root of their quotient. 3.16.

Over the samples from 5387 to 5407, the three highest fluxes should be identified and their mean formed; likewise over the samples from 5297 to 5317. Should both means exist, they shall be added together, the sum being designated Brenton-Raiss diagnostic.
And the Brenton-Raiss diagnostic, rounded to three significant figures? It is 3.96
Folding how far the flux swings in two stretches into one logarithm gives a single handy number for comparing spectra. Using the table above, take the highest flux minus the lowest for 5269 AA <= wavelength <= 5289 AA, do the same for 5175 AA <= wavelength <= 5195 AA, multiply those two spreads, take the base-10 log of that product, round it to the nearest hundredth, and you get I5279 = -1.35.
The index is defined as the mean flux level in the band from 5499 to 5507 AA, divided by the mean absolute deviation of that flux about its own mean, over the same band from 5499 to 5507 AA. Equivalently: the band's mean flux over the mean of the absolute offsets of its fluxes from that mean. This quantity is 39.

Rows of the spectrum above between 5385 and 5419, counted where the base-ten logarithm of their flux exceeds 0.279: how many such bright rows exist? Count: 14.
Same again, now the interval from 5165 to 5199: 17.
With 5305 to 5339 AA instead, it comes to 10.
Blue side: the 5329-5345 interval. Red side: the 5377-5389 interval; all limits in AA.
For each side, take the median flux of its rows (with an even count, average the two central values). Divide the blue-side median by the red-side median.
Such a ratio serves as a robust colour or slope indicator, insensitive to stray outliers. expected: 0.95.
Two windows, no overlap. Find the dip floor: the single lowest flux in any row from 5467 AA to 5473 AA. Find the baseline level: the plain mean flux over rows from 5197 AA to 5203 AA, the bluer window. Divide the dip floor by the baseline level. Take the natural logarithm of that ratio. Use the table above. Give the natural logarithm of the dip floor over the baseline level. -0.12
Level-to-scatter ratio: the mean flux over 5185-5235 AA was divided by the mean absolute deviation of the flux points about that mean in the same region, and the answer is 39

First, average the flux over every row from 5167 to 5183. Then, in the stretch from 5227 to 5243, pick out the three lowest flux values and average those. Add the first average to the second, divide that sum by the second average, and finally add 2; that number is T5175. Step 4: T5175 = 4.01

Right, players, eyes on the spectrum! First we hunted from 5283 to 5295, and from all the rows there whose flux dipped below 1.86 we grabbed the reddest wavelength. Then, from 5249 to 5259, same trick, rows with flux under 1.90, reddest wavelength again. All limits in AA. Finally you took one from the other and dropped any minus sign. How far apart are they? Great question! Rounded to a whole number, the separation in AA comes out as 36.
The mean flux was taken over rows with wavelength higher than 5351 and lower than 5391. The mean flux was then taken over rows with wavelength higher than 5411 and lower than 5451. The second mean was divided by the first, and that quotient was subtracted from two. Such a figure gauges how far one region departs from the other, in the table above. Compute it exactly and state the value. 1.01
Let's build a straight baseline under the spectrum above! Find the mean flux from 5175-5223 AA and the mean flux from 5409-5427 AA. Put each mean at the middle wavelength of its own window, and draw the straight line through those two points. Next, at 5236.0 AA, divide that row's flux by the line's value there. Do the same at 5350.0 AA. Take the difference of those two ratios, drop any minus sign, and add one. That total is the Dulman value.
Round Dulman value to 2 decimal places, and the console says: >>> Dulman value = 1.14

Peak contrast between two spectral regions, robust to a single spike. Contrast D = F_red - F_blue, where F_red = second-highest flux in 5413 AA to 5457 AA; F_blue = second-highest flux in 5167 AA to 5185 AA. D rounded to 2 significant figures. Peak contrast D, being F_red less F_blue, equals 0.33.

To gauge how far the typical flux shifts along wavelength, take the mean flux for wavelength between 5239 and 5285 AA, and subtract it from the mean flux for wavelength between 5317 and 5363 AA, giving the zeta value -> 0.18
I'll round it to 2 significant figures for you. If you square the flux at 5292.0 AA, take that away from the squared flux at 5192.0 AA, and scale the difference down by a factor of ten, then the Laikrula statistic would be 0.12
